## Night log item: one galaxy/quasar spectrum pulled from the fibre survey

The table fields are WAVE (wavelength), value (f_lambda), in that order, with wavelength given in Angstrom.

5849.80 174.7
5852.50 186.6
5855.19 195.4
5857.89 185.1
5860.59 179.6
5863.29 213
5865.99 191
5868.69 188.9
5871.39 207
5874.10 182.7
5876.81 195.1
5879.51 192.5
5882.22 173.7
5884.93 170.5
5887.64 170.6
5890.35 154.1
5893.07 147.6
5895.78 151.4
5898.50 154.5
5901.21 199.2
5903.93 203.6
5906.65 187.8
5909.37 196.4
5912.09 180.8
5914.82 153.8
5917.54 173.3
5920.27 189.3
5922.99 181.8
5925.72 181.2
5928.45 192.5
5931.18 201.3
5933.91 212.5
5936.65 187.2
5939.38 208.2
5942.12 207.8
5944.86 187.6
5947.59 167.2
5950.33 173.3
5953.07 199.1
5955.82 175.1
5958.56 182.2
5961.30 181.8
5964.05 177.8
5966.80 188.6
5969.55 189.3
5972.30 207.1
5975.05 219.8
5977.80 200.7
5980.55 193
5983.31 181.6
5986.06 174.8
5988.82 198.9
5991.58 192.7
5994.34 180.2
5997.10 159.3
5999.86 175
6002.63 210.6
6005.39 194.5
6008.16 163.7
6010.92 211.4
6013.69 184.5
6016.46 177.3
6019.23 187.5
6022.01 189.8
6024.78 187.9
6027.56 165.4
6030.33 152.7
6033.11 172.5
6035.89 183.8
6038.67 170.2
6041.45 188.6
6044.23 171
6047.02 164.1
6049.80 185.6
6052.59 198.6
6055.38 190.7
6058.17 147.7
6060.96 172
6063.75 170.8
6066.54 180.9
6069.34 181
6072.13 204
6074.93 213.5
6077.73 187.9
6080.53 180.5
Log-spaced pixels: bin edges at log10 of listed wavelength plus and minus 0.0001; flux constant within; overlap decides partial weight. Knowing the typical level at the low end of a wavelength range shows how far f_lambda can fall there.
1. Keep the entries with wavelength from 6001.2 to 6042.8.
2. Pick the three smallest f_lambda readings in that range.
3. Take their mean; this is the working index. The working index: 161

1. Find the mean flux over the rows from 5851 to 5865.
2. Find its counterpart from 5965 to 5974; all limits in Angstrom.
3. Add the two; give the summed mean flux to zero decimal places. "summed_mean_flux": 387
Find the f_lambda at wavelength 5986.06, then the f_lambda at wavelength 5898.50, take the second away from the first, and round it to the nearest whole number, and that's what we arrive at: 20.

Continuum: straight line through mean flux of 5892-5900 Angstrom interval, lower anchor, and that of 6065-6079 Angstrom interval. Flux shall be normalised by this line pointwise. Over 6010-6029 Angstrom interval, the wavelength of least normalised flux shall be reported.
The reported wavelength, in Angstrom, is 6027.56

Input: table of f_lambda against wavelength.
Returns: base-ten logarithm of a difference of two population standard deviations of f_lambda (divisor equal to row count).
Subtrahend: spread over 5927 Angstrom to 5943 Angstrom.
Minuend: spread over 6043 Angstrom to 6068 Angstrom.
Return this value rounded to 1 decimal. 0.7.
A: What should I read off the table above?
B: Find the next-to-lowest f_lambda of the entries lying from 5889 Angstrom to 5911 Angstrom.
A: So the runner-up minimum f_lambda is 151.4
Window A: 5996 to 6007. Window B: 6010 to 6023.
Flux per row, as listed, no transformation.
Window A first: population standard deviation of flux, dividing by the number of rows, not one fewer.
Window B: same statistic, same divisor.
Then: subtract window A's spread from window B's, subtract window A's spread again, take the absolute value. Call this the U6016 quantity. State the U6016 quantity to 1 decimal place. 27.4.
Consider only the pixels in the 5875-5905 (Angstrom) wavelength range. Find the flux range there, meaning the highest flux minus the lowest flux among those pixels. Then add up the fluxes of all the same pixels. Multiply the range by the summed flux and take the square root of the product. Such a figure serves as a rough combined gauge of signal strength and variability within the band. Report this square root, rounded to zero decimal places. 327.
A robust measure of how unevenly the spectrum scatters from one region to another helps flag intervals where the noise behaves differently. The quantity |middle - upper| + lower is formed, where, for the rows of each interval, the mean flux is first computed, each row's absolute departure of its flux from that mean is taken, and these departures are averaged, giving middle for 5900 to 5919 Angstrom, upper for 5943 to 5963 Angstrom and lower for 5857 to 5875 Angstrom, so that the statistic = 16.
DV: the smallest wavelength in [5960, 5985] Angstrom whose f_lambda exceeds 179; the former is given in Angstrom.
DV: 5961.30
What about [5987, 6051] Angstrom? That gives 5988.82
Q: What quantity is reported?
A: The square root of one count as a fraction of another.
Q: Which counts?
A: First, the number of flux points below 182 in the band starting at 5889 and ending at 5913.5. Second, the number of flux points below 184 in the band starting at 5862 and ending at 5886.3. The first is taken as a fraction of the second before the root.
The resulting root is 1.29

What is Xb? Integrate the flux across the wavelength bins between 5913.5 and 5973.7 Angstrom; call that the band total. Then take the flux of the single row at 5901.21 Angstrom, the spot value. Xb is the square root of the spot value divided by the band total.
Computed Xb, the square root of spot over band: 0.133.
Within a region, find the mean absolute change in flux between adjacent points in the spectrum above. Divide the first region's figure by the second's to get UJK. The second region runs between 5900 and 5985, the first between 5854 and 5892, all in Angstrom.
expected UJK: 1.02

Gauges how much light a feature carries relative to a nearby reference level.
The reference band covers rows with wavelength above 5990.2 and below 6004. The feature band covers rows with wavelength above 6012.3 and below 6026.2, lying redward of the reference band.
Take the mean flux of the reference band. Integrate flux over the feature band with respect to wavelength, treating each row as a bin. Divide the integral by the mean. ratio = 14.0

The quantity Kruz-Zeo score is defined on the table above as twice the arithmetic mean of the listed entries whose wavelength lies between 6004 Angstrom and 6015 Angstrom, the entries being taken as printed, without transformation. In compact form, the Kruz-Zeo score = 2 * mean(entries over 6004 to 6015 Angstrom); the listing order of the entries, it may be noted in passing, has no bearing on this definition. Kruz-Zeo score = 377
